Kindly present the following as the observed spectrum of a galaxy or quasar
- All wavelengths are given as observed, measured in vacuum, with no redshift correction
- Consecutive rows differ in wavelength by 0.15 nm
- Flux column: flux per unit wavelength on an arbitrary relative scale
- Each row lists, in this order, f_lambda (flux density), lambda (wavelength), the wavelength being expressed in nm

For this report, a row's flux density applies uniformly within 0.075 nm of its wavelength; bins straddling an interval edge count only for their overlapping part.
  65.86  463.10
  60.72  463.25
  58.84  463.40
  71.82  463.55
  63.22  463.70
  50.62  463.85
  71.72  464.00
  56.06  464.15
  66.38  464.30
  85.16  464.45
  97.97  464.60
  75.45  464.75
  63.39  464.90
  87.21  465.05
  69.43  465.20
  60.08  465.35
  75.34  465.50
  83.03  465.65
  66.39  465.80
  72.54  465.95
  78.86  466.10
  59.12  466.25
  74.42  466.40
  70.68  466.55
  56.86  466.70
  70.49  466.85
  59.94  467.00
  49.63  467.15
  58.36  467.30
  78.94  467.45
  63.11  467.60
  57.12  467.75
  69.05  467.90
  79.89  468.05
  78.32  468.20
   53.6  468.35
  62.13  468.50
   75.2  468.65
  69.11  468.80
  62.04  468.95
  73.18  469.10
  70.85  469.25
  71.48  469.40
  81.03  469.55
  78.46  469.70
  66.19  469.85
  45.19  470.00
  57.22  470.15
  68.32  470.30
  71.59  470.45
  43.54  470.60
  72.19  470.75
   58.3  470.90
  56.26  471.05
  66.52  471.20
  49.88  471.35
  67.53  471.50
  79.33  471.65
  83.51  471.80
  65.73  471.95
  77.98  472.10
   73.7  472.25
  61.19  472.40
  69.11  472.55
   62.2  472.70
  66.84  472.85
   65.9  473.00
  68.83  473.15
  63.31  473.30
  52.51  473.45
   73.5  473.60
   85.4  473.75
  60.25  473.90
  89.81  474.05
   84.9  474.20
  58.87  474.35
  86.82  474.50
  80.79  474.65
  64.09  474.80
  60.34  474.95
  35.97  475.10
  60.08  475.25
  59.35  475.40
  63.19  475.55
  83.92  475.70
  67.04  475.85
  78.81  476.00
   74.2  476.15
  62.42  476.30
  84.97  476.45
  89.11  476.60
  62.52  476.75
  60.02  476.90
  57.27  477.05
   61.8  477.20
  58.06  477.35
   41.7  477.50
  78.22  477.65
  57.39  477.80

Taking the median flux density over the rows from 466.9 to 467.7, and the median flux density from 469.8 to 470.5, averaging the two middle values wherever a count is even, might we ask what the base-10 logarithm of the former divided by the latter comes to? -0.04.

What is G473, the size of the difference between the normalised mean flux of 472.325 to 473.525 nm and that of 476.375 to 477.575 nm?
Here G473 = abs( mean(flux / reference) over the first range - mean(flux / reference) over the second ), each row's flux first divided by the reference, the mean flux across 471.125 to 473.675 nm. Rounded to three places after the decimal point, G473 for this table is 0.010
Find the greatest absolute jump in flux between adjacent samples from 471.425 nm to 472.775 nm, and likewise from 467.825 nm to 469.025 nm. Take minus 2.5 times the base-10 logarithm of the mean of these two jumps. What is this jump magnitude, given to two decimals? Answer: -3.32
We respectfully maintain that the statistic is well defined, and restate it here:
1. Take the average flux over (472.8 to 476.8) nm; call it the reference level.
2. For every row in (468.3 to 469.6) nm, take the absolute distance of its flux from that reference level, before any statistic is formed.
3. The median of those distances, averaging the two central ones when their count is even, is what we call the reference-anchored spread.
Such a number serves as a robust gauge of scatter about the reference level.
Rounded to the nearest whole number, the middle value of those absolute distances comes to 5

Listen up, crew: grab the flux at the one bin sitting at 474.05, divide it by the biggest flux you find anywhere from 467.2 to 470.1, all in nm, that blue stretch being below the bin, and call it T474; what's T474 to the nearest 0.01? 1.11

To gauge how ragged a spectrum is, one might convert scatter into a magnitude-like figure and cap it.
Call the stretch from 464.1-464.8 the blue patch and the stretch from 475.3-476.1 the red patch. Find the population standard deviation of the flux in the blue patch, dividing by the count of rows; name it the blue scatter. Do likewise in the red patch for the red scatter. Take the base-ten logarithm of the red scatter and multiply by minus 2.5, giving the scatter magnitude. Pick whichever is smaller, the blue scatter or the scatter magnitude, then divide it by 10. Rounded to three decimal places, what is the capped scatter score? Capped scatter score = -0.243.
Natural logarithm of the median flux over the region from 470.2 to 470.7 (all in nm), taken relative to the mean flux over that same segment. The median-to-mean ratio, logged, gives 0.11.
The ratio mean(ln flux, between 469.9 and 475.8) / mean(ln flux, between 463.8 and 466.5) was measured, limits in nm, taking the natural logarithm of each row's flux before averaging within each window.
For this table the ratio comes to 0.98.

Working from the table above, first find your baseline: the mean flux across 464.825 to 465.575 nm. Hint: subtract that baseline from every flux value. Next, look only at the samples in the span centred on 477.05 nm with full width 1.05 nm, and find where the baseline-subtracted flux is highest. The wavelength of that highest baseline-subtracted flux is 476.60 nm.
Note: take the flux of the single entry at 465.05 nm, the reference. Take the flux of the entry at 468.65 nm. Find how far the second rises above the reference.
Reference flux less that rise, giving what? 99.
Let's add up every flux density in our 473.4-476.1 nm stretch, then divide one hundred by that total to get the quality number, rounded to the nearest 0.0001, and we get 0.0803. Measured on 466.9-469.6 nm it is 0.0824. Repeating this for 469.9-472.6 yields 0.0857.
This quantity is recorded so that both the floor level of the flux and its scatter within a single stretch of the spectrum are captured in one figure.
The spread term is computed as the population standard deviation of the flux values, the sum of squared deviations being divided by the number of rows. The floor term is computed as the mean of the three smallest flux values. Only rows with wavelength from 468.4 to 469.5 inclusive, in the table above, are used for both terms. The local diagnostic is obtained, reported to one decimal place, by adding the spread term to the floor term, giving 69.2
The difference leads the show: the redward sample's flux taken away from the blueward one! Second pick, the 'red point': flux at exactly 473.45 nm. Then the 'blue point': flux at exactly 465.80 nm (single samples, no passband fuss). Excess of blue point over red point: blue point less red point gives 14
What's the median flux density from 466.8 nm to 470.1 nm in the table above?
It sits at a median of 69.1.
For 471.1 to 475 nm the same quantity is 67.2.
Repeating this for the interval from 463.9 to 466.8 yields 71.7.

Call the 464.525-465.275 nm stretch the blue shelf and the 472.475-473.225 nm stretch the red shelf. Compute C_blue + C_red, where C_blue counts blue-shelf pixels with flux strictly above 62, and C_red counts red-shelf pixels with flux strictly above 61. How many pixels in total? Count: 10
